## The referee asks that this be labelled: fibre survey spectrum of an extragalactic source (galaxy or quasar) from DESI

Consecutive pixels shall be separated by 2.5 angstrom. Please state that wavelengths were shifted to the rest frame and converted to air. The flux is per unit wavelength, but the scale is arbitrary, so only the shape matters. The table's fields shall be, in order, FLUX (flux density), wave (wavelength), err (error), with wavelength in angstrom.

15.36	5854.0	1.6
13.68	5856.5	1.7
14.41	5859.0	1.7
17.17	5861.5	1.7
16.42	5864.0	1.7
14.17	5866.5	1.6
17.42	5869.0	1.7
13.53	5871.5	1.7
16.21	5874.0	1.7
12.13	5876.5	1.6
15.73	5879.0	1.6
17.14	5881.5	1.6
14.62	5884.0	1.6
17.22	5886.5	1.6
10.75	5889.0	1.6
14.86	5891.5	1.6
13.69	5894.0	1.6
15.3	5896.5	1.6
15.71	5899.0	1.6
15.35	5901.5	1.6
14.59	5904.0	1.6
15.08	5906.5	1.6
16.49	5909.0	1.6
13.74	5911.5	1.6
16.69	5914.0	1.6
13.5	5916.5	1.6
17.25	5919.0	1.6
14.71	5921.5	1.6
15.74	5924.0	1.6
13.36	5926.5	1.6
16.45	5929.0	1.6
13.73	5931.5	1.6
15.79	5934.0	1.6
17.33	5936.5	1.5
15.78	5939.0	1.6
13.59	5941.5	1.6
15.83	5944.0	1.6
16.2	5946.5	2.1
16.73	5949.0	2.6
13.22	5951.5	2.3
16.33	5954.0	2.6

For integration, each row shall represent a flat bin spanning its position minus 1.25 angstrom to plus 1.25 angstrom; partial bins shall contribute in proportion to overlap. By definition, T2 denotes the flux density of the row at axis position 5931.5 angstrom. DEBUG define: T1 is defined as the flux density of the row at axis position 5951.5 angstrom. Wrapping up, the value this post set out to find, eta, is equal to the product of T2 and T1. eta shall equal 182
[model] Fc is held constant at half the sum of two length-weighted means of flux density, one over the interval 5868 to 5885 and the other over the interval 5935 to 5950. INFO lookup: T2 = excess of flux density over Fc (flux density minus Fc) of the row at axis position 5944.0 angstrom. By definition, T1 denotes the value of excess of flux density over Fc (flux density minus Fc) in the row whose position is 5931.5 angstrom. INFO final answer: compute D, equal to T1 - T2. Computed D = -2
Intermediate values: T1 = -2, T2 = 0.3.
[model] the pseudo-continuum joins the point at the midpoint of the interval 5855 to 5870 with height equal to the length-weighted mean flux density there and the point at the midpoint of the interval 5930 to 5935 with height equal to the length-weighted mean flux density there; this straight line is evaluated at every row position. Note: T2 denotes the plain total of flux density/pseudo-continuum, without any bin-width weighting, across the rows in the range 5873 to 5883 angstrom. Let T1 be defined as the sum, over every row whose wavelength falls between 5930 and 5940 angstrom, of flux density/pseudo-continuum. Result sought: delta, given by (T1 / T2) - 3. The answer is -1.94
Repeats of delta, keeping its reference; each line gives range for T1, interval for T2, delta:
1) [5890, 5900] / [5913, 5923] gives -2.06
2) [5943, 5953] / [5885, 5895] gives -1.86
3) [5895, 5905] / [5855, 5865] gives -1.99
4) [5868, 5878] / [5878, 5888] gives -2.09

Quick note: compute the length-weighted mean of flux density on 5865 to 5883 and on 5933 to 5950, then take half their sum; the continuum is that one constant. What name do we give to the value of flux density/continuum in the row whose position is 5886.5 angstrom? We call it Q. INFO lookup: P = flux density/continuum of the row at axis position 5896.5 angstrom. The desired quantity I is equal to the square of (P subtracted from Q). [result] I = 0.015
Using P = 0.98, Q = 1.11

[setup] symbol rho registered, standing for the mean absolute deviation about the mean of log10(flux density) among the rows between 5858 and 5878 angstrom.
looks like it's 0.047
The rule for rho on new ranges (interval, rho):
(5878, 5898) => 0.044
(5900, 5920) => 0.031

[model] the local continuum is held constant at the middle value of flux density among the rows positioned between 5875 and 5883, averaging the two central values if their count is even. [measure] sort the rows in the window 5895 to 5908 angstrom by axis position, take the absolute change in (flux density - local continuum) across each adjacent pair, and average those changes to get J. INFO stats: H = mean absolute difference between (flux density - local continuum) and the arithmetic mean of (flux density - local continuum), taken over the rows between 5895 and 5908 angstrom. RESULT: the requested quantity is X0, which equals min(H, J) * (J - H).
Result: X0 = 0.1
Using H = 0.30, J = 0.5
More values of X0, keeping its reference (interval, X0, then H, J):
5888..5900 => 0.5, 1.47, 1.8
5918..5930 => 1.3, 1.17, 2.3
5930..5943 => 0.7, 1.27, 1.8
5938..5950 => 0.4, 0.81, 1.3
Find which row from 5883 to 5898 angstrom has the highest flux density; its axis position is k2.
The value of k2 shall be 5886.5 angstrom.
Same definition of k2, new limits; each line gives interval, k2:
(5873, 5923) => 5919.0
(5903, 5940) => 5936.5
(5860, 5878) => 5869.0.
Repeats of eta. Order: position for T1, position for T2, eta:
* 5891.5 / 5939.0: 234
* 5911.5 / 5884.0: 201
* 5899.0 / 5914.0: 262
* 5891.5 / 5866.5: 211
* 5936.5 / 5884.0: 253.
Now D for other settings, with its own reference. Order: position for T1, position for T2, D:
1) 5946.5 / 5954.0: 0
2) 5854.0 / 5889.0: 5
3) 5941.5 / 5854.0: -2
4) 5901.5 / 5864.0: -1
